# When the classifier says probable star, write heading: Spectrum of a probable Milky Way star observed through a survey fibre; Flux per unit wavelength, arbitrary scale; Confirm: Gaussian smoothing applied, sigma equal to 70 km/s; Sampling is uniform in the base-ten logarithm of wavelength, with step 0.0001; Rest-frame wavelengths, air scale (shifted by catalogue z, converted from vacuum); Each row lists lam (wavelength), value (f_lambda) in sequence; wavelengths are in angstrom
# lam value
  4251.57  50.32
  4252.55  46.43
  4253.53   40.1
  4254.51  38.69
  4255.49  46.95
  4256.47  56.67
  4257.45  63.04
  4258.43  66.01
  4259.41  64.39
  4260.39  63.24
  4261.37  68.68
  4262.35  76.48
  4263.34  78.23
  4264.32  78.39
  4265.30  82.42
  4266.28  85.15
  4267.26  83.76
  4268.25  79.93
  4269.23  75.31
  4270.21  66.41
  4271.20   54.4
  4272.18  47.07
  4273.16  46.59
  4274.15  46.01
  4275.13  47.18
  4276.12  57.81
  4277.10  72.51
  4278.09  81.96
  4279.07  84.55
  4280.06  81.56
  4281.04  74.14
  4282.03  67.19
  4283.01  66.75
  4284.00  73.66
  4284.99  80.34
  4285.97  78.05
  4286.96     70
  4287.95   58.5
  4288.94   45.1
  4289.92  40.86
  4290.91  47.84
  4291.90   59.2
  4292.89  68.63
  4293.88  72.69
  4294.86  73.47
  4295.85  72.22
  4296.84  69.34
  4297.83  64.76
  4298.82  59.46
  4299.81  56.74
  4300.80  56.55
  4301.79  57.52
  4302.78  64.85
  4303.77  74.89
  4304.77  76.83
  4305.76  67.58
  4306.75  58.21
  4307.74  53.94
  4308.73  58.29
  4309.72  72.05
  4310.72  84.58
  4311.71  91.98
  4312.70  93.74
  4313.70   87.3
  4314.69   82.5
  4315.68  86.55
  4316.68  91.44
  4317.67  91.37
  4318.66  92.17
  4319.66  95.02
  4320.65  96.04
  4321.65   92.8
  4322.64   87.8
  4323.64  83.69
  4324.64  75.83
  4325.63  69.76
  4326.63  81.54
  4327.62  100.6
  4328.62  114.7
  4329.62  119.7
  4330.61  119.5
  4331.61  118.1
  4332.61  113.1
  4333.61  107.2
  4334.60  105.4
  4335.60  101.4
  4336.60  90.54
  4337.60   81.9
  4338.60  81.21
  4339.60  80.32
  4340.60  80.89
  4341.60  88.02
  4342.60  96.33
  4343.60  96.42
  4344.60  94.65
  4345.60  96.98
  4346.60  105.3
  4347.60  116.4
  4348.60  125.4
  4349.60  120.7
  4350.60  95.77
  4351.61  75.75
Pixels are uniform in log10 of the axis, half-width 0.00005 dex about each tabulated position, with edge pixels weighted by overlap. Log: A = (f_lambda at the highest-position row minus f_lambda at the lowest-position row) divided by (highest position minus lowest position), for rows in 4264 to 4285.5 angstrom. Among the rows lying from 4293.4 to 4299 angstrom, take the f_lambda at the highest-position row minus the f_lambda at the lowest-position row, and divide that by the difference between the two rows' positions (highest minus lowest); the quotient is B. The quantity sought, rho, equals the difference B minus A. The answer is -2.8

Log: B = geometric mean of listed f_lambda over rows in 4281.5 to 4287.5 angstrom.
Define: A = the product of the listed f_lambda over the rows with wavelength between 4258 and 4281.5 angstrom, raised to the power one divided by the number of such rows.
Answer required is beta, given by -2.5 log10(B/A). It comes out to -0.1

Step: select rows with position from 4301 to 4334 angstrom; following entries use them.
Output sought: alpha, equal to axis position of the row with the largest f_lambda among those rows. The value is 4329.62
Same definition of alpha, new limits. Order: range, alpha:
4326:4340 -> 4329.62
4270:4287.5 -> 4279.07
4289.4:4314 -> 4312.70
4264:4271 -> 4266.28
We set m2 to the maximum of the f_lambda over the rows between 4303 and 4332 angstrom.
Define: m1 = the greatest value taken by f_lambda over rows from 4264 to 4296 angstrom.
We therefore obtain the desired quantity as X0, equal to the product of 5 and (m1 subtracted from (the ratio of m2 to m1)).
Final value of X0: -419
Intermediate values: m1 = 85.15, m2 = 119.7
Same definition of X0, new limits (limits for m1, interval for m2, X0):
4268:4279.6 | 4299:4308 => -418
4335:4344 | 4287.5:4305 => -503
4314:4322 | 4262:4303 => -476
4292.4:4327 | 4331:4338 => -474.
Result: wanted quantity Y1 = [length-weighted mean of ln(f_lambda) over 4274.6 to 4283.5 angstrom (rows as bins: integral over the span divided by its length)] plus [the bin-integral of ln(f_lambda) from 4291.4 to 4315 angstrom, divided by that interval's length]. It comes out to 8.47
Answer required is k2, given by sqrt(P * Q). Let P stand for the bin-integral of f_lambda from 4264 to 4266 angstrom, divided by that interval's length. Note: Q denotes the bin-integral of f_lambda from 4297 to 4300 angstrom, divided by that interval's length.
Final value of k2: 71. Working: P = 81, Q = 62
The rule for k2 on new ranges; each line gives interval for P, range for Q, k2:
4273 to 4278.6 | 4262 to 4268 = 69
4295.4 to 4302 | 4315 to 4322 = 76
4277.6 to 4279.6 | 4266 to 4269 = 83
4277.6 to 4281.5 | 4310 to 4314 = 84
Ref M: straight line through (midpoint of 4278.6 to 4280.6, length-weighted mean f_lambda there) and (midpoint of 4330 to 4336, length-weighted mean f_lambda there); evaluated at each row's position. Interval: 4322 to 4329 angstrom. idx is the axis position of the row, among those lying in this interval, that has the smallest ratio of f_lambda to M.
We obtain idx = 4325.63 angstrom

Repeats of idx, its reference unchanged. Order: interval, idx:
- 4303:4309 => 4307.74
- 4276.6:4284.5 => 4283.01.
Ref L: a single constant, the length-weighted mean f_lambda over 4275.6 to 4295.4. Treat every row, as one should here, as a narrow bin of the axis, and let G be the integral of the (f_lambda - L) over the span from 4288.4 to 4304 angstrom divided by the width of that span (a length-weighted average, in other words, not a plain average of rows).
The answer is -6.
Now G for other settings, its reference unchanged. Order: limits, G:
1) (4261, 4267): 11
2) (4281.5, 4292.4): -5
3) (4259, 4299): 0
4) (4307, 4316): 11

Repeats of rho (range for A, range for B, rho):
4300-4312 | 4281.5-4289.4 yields -6.4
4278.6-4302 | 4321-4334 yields 2.4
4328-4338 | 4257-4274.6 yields 2.6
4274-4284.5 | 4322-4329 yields 1.7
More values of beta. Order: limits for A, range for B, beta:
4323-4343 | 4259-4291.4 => 0.4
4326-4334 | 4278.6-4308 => 0.6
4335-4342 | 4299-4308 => 0.3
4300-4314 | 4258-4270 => -0.1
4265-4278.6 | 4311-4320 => -0.4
